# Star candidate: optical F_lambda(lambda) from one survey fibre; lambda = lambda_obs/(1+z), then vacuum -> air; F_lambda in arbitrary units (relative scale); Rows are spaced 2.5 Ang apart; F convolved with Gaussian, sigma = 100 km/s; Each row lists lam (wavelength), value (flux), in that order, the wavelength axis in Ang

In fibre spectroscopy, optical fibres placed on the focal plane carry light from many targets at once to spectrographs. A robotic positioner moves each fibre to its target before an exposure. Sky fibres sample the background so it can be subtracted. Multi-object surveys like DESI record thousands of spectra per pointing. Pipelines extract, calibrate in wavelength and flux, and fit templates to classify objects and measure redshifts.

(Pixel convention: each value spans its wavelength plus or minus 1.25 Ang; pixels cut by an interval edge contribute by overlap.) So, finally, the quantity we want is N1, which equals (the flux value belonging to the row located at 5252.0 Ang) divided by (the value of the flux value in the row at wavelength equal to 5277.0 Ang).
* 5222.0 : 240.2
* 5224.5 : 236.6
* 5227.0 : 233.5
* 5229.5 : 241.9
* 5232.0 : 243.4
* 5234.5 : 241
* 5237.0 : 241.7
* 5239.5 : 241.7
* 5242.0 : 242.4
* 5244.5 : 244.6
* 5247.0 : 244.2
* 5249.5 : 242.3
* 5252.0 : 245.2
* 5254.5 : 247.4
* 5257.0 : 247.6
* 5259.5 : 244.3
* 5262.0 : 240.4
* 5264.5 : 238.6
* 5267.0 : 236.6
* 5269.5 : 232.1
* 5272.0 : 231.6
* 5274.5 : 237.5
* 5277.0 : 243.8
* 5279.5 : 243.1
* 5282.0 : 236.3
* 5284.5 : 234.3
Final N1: 1.01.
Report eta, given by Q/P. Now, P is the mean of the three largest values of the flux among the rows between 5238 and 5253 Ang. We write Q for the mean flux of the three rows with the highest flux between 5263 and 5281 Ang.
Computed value 0.99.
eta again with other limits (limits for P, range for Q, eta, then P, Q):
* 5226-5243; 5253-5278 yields 1.02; 243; 246.4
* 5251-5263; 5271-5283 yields 0.98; 247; 241.5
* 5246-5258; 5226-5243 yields 0.98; 247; 242.6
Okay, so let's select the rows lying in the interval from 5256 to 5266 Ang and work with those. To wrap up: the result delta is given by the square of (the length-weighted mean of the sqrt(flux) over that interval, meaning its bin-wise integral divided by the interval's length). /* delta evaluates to 242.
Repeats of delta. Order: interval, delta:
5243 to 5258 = 245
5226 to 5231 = 238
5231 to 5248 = 243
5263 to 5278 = 237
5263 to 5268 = 238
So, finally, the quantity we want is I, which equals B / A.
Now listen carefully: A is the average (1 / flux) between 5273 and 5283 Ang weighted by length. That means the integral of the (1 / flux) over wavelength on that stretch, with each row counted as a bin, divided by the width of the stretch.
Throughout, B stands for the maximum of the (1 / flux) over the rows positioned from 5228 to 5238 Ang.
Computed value 1.00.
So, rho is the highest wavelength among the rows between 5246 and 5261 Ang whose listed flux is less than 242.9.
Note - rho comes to 5249.5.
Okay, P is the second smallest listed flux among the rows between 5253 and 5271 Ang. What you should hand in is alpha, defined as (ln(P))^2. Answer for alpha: 29.9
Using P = 236.6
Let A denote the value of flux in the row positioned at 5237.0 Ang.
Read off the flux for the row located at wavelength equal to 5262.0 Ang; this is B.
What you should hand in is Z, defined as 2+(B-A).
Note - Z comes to 0.7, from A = 241.7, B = 240.4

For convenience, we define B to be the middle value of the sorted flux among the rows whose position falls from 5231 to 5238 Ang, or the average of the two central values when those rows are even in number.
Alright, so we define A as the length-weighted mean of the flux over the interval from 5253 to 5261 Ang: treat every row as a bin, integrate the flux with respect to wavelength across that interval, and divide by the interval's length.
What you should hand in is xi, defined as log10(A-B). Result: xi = 0.65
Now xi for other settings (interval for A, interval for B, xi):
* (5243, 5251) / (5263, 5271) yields 0.85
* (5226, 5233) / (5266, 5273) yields 0.88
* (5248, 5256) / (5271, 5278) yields 0.88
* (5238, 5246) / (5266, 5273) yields 1.03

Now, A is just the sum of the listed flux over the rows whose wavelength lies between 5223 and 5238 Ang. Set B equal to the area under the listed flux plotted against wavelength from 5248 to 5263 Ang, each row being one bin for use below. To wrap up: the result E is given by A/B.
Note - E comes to 0.392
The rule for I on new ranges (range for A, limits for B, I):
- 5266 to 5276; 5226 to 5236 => 1.00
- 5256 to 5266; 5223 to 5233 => 1.04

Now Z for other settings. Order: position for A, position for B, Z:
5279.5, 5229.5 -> 0.8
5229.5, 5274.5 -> -2.4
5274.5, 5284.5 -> -1.2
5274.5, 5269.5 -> -3.4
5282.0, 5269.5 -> -2.2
